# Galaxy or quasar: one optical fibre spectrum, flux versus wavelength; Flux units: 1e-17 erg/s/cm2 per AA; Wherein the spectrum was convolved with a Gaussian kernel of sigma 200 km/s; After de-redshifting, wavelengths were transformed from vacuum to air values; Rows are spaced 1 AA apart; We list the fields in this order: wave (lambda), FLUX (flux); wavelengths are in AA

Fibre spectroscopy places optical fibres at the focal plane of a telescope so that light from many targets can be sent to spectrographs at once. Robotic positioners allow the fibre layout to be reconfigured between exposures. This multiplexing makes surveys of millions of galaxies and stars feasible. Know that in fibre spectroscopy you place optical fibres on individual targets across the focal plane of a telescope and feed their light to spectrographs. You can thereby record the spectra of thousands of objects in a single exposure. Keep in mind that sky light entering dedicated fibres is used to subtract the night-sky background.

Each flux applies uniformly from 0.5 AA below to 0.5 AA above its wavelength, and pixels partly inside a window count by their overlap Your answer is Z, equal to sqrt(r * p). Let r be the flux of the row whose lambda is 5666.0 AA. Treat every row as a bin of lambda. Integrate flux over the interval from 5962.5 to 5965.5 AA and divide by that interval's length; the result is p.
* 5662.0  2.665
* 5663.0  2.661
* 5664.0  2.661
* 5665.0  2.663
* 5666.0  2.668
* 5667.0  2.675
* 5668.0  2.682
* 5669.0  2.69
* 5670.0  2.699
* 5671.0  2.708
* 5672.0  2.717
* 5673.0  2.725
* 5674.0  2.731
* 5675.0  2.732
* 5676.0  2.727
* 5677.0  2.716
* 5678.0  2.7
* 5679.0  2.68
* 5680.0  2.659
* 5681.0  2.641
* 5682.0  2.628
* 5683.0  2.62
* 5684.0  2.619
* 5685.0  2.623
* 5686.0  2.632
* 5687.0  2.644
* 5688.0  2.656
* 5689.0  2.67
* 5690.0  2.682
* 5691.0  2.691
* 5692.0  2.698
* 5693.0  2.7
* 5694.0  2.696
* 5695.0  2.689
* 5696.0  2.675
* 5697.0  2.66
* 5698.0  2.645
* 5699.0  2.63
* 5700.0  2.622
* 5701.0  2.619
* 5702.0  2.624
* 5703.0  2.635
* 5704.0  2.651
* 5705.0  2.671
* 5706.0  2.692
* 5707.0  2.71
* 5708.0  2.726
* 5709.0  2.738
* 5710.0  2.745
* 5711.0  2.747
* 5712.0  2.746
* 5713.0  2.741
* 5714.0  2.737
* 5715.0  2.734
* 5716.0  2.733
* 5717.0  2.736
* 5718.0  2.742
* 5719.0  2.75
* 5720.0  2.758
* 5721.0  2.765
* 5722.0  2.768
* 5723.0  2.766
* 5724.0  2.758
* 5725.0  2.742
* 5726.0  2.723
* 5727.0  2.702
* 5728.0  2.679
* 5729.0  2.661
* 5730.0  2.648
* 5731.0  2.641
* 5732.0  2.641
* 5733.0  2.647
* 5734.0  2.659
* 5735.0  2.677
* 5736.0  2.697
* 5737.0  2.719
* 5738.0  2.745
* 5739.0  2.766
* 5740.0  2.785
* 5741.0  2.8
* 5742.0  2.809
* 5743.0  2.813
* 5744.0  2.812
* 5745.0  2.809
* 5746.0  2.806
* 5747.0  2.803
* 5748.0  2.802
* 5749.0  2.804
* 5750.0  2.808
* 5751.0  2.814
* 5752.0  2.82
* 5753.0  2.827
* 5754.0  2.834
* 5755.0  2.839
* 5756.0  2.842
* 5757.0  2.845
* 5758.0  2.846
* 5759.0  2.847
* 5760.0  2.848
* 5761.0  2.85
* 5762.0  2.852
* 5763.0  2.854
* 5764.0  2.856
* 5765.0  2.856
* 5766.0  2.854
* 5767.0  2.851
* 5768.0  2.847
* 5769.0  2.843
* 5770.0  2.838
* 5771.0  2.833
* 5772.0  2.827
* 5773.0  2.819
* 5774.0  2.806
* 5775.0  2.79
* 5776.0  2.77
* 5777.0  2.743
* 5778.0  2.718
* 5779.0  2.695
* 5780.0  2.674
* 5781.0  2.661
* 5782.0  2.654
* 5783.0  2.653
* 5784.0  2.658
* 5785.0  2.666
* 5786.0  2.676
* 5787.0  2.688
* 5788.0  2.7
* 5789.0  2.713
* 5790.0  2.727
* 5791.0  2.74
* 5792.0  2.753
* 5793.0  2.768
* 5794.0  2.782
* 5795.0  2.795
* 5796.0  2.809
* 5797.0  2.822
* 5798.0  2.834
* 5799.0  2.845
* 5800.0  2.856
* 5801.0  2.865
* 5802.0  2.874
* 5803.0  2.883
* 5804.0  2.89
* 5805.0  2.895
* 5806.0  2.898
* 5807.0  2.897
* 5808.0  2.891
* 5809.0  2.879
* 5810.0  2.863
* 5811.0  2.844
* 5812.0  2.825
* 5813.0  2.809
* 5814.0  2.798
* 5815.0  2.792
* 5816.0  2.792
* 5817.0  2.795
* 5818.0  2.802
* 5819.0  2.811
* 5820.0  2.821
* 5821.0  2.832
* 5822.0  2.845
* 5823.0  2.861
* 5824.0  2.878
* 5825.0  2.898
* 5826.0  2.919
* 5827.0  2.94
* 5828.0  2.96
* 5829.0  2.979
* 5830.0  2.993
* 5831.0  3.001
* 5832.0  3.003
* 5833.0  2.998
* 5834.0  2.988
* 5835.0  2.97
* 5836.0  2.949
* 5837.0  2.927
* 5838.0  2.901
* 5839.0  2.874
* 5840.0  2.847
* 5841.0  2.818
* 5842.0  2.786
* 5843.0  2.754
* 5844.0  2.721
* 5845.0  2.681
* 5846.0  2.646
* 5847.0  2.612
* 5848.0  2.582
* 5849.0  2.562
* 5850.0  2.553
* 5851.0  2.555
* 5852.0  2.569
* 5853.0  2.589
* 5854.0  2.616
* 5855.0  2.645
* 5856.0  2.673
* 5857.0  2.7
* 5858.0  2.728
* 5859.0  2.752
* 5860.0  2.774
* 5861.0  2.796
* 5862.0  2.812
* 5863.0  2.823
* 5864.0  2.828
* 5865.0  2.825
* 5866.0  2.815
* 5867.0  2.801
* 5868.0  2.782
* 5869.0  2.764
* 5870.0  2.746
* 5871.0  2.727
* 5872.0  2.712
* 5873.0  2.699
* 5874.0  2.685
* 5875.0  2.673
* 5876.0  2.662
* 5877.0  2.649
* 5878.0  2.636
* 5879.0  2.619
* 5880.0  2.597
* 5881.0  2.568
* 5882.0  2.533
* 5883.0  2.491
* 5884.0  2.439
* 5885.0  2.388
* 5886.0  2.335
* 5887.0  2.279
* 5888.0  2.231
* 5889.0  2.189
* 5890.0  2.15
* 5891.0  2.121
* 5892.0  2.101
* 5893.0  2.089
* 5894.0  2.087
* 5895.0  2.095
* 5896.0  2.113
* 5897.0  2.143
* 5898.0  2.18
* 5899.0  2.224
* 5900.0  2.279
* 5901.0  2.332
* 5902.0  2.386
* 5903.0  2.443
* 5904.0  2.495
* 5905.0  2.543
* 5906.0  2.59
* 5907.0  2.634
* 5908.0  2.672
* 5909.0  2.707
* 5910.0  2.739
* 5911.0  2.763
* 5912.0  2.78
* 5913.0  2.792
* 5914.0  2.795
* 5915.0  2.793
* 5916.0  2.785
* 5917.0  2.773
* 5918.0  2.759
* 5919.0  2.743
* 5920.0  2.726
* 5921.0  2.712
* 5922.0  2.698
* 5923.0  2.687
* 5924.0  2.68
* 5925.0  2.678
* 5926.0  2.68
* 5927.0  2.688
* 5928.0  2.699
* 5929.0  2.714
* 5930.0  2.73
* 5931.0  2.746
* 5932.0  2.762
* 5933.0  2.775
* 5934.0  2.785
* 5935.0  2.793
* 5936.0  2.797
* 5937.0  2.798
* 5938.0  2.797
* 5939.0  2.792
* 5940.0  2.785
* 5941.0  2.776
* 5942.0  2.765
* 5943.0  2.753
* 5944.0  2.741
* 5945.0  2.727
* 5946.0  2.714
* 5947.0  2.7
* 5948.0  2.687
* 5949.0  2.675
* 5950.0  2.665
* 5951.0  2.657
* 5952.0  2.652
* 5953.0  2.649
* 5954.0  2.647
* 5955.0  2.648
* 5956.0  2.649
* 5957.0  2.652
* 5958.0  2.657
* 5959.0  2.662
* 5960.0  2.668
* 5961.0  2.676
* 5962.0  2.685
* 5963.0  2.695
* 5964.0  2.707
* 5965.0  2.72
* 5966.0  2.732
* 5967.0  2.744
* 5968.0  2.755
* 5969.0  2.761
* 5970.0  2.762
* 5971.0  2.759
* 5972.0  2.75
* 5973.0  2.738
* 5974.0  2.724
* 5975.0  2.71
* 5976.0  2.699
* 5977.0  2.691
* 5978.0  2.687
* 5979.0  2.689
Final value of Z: 2.69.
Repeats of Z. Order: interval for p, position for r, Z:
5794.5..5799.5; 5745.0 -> 2.81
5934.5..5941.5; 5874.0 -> 2.74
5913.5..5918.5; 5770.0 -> 2.81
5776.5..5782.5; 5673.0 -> 2.71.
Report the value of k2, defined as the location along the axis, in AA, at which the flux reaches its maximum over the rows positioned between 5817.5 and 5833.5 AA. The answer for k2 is 5832.0 AA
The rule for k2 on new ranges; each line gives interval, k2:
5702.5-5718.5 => 5711.0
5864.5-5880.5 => 5865.0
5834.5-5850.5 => 5835.0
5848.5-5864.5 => 5864.0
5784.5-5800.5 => 5800.0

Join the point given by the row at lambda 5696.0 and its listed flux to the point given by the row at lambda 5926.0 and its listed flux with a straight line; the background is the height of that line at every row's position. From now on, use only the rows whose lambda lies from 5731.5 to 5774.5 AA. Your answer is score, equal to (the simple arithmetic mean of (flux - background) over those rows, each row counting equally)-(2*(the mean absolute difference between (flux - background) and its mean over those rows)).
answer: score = 0.04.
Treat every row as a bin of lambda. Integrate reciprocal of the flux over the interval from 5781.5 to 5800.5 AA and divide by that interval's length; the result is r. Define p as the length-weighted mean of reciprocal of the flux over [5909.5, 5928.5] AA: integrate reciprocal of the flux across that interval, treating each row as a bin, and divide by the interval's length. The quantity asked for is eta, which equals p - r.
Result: 0.001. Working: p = 0.366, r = 0.365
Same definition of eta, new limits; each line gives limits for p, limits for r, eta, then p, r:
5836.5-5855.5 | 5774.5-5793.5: 0.002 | 0.372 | 0.369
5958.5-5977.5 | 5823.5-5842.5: 0.026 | 0.368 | 0.342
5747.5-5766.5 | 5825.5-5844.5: 0.009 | 0.353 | 0.344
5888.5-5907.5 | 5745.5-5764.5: 0.089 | 0.443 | 0.353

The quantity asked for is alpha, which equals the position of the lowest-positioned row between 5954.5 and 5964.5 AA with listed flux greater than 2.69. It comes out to 5963.0 AA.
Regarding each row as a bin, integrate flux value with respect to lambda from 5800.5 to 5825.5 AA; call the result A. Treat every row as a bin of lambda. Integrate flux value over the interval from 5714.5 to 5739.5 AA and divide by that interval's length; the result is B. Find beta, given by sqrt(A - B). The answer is 8.28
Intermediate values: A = 71.2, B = 2.71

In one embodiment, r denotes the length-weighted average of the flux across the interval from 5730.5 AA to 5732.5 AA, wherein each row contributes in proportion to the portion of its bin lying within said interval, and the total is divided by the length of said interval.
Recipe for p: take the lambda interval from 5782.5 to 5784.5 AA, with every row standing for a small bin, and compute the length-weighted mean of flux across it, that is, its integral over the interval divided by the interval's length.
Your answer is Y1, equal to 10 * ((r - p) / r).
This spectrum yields -0.05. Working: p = 2.66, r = 2.64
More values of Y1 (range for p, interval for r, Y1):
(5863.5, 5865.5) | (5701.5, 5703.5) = -0.75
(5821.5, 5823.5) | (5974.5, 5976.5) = -0.55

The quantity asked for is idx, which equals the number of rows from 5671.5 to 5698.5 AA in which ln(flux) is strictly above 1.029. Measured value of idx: 0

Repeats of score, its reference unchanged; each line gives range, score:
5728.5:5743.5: -0.08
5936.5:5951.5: -0.03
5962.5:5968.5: 0.01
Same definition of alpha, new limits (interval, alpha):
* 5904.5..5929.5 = 5909.0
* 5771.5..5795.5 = 5772.0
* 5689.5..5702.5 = 5691.0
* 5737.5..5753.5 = 5738.0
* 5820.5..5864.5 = 5821.0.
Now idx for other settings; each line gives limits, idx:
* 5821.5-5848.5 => 20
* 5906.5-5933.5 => 0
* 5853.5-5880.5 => 6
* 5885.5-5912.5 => 0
